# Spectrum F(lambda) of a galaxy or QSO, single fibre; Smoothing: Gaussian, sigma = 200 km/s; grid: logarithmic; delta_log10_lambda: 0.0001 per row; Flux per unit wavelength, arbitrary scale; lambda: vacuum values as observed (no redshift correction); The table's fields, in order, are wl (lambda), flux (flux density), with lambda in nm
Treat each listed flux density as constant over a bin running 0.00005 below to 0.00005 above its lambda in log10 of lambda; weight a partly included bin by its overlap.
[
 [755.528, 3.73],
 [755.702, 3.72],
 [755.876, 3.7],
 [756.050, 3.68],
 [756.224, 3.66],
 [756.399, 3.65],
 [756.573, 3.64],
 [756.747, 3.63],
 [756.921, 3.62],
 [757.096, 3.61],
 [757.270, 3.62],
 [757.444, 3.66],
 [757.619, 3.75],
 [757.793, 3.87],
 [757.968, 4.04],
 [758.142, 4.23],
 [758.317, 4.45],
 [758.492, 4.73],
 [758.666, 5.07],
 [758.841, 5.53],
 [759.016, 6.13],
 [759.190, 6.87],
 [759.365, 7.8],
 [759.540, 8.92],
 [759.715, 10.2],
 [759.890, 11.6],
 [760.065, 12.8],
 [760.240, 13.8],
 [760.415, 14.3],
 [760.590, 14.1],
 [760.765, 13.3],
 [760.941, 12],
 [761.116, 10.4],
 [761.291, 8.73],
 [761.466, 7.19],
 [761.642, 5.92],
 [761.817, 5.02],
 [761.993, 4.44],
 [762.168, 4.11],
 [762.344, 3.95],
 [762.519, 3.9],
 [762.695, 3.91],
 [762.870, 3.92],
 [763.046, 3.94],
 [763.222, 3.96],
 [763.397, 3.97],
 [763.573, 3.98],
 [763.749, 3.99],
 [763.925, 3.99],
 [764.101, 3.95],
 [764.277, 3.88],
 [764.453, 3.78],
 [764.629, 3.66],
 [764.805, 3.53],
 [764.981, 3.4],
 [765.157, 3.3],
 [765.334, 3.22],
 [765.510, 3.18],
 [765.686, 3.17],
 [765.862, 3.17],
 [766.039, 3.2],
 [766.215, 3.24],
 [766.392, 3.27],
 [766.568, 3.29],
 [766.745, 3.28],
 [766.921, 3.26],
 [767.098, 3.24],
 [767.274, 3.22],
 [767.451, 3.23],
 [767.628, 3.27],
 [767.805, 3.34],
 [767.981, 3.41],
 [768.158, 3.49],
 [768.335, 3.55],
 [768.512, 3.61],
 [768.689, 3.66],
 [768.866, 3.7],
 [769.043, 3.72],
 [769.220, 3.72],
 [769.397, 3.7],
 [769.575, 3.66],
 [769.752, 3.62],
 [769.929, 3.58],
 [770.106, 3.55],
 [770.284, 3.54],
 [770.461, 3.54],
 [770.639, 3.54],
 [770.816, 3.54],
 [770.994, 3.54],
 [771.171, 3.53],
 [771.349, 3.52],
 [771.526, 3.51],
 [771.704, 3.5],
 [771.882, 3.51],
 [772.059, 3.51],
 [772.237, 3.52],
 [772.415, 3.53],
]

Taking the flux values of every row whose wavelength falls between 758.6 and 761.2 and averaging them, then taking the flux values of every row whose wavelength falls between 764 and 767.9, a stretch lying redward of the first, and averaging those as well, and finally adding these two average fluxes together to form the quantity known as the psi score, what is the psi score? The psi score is 13.6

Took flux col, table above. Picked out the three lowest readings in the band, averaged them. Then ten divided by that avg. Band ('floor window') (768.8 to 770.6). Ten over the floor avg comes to 2.8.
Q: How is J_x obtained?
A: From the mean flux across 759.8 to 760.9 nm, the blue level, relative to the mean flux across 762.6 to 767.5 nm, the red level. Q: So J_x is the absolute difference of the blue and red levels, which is 10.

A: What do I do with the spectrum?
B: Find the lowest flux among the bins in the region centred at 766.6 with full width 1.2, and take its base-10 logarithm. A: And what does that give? 0.505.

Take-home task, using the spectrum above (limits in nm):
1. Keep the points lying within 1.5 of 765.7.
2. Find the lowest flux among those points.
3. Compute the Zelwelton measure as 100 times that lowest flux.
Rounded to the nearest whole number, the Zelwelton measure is 317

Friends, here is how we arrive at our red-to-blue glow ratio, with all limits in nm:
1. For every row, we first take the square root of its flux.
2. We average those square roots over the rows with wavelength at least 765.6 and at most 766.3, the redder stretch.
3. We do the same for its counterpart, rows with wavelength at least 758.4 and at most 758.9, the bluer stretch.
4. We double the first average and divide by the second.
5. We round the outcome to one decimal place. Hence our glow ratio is 1.6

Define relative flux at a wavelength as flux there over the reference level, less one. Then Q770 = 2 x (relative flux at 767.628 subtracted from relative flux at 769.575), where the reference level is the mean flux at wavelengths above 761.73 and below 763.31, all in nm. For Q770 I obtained 0.19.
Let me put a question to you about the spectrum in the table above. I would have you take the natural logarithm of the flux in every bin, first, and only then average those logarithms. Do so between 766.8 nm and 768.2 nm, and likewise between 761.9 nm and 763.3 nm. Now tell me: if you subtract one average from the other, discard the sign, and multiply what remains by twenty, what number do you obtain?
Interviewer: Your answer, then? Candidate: 3.9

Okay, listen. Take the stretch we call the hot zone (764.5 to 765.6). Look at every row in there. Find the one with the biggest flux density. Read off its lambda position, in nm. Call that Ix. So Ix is 764.629 nm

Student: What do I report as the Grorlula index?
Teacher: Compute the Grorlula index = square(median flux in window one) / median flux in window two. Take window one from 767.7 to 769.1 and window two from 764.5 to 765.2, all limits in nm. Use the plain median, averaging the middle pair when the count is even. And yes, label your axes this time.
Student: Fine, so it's 3.7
